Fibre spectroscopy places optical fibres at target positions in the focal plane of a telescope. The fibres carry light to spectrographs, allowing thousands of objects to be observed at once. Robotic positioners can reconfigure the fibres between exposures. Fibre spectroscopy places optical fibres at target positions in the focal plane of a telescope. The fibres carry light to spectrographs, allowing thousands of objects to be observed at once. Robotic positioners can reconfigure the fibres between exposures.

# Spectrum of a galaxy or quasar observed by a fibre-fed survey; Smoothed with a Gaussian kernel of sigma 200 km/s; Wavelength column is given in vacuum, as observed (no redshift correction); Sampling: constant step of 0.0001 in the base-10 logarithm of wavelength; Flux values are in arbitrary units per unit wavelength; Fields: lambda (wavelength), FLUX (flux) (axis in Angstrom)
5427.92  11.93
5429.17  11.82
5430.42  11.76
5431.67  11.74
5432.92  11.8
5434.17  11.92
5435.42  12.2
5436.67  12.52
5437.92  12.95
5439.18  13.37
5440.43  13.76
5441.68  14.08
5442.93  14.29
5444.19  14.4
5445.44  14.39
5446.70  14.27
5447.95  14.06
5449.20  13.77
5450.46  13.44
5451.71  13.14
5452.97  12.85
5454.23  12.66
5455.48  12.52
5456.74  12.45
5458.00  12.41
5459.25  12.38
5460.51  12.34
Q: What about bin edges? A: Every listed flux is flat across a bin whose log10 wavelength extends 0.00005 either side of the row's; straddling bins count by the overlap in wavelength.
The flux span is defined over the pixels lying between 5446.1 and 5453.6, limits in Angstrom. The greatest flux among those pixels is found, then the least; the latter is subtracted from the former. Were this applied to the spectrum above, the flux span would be 1.42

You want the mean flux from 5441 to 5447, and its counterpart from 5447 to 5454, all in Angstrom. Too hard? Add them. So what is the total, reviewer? 27.7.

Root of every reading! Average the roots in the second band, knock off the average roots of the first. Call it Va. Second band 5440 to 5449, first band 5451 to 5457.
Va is 0.20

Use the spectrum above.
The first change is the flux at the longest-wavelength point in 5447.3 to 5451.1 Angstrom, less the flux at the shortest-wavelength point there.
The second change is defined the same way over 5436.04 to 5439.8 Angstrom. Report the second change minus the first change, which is 1.5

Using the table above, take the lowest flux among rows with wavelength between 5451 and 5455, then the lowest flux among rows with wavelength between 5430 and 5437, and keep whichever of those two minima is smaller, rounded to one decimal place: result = 11.7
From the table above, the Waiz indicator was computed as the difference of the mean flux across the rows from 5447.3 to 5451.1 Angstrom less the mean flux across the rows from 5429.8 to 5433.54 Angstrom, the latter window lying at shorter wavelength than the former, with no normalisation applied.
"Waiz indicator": 2.0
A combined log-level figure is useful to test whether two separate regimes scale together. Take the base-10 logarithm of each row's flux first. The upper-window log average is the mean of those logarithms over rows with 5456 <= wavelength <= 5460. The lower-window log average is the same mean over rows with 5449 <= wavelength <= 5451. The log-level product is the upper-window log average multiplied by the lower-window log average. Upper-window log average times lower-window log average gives 1.24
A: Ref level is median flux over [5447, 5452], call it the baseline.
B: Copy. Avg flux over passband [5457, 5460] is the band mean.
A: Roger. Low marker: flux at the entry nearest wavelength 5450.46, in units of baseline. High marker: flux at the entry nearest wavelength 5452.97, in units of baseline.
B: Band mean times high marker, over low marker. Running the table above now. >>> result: 11.9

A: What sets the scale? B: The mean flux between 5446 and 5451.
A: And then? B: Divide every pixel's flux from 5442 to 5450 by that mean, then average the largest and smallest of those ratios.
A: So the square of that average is 1.03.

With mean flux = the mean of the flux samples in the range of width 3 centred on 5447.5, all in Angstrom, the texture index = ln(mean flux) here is 2.65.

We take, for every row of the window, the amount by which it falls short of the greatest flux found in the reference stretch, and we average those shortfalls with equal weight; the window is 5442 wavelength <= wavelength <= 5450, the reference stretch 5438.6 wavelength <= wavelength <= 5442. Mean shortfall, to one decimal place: -0.1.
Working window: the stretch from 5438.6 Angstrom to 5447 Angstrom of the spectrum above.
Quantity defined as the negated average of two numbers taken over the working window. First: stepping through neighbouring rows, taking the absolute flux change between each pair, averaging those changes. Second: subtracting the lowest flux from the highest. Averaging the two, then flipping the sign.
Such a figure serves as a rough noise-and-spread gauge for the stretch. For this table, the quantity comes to -0.61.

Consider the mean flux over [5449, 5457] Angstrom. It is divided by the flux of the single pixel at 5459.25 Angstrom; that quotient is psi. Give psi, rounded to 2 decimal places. 1.05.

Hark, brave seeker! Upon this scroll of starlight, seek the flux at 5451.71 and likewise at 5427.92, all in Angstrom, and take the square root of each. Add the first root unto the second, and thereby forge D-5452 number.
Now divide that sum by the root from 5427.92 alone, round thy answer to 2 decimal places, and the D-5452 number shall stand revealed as 2.05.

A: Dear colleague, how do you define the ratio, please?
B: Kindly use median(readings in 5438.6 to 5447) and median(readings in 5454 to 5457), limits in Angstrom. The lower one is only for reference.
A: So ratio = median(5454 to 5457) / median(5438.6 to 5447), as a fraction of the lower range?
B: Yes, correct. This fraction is 0.88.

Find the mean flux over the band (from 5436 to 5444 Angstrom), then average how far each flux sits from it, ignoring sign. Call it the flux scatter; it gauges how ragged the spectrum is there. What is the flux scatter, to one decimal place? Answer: 0.5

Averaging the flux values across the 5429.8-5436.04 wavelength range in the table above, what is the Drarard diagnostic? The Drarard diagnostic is 11.9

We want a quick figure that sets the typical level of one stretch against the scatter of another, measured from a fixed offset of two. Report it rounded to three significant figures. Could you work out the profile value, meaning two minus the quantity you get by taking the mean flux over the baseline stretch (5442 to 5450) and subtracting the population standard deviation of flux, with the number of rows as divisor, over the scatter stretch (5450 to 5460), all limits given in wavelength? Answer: -11.8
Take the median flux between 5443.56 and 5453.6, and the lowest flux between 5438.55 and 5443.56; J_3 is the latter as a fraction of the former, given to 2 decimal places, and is 0.96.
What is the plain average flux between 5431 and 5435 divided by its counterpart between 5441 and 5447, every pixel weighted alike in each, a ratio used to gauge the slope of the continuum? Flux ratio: 0.83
